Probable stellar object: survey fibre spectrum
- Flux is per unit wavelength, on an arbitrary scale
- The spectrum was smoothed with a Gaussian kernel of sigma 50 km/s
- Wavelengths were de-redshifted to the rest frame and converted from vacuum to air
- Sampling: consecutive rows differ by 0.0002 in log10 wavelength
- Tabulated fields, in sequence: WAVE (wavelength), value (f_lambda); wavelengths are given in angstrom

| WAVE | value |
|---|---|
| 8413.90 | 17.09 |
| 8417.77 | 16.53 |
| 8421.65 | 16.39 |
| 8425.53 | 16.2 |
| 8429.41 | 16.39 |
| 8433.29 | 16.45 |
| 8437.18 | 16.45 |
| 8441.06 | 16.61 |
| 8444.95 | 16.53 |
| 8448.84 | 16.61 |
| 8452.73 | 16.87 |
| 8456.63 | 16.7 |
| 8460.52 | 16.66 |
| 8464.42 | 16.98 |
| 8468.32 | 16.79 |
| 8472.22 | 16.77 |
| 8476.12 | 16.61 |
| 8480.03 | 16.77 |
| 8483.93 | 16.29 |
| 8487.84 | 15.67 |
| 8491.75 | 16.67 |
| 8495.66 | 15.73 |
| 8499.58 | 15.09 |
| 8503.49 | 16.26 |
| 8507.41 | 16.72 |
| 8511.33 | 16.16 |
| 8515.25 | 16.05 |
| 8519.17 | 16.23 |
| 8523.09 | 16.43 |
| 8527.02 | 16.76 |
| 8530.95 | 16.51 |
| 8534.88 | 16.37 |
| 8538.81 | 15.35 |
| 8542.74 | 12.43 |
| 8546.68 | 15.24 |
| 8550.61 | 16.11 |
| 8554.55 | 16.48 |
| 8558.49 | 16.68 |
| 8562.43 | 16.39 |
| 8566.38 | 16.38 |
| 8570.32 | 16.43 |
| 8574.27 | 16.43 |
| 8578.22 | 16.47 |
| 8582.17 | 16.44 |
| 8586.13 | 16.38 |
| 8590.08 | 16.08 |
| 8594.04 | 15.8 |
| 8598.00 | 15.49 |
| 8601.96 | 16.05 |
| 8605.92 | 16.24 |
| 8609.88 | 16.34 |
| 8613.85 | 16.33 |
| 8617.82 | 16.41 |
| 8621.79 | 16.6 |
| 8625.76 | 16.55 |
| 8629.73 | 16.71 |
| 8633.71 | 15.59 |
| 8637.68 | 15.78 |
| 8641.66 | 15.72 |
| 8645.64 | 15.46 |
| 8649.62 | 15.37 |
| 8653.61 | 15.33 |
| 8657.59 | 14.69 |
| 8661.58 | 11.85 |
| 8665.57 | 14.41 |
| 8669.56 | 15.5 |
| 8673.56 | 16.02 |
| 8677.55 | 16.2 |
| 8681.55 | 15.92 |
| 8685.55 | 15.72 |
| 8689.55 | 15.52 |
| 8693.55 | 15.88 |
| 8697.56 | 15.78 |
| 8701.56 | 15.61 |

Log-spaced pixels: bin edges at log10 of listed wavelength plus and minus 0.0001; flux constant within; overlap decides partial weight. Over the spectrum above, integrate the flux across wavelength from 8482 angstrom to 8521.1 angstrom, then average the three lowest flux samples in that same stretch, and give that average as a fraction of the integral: 0.0246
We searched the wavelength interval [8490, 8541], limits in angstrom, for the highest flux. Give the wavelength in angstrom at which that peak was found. 8527.02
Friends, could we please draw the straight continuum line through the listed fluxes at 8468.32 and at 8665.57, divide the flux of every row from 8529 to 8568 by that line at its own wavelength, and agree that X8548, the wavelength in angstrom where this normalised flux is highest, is 8558.49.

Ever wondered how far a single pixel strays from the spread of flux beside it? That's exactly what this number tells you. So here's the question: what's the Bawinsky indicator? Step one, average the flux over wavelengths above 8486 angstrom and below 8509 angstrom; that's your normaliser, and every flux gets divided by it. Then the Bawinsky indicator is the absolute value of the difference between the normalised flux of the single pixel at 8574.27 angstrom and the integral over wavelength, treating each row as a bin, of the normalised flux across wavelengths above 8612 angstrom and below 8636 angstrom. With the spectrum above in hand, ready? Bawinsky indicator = 23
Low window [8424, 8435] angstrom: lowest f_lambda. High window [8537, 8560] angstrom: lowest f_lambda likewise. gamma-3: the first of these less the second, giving 4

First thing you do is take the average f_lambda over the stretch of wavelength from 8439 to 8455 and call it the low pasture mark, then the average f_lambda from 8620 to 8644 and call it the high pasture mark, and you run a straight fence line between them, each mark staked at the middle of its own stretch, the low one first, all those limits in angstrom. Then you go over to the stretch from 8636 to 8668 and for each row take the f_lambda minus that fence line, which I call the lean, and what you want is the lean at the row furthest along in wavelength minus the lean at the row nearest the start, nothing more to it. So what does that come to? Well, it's -1.3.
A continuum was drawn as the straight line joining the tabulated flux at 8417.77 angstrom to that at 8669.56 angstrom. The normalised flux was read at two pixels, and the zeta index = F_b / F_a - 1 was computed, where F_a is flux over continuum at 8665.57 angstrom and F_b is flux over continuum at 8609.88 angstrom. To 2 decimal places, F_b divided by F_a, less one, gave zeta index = 0.12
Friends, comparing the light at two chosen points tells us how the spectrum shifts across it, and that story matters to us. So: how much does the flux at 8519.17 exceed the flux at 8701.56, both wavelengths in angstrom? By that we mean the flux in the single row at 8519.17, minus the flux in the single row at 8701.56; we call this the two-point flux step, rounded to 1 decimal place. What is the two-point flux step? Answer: 0.6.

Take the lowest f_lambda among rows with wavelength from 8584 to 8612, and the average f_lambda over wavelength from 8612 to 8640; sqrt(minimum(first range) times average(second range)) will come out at 15.88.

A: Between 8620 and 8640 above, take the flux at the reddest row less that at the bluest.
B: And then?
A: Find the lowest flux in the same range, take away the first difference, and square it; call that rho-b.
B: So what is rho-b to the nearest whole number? 269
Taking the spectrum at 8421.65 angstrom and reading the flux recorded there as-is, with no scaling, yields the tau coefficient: 16.39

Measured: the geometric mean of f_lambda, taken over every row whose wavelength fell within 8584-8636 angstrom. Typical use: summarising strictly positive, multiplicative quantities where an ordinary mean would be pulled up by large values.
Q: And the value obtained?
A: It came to 16.2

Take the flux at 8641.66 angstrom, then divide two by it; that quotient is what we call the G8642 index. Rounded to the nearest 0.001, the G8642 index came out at 0.127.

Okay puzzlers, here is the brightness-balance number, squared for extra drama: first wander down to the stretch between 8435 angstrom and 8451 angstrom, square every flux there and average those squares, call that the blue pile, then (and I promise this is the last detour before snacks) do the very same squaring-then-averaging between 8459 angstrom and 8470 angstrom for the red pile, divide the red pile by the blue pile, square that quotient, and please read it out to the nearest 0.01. 1.06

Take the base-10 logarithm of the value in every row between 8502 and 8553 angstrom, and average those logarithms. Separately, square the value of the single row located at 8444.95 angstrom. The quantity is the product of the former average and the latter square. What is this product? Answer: 328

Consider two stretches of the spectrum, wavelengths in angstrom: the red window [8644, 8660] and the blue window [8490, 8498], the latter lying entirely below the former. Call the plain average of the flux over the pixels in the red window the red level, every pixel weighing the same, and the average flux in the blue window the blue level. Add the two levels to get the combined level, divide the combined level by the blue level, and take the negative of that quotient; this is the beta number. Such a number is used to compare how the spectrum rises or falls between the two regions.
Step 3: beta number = -1.94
